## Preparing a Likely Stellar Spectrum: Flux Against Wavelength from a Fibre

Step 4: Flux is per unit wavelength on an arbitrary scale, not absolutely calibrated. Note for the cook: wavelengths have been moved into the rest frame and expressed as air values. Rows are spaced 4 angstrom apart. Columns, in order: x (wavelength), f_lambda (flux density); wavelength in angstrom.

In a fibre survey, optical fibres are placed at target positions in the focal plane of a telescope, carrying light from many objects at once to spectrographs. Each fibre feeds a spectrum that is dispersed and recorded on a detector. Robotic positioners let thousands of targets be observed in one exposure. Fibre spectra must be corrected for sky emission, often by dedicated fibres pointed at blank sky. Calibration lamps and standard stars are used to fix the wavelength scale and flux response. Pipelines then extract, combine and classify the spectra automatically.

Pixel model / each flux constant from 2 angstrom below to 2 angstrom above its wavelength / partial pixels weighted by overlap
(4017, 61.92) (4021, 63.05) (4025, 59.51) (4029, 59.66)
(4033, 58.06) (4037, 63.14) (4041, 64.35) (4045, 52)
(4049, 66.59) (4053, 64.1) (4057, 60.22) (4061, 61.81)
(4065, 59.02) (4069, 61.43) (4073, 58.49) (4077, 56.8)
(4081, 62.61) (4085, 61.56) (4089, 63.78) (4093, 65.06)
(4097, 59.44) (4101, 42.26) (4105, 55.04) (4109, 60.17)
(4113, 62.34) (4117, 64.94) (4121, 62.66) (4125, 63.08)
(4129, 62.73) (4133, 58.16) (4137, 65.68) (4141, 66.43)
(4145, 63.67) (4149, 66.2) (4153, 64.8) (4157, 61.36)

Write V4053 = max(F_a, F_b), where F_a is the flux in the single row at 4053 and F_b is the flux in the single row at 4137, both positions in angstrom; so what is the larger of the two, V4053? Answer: 66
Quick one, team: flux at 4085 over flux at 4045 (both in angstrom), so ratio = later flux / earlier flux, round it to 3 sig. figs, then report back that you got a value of 1.18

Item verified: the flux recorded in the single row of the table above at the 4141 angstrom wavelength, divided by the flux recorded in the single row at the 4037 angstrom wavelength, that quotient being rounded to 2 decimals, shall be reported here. 1.05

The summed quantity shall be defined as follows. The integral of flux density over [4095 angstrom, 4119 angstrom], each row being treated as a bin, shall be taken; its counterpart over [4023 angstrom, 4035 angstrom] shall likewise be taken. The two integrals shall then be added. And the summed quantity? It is 2086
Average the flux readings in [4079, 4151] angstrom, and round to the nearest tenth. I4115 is 61.4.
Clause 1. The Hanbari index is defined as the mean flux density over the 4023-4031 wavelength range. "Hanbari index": 60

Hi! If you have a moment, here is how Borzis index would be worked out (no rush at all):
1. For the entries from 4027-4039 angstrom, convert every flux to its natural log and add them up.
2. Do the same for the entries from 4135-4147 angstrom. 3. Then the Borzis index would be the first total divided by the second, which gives 0.98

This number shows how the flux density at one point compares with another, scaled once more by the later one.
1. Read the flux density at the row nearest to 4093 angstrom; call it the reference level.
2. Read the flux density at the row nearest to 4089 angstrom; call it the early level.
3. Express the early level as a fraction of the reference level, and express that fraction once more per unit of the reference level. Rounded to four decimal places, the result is 0.0151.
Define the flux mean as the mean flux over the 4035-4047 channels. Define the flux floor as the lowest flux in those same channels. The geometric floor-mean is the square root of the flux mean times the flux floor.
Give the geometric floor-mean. 55.8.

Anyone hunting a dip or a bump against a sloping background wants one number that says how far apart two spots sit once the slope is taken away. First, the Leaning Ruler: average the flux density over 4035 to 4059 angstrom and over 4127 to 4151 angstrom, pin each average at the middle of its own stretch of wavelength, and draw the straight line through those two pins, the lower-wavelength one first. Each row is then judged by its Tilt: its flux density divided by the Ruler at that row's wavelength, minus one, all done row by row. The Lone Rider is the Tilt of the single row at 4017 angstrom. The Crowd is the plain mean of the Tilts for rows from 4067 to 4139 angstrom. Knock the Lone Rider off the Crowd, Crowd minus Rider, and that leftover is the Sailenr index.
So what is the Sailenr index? -0.056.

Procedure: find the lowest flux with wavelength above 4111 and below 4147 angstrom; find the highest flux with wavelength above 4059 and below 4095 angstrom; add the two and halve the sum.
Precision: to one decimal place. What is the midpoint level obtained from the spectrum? 61.6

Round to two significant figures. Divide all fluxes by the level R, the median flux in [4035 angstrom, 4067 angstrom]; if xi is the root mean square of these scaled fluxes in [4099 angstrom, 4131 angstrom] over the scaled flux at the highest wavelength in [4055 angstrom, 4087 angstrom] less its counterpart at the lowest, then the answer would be 44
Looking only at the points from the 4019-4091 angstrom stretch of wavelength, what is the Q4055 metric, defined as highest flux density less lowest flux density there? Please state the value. 14.6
